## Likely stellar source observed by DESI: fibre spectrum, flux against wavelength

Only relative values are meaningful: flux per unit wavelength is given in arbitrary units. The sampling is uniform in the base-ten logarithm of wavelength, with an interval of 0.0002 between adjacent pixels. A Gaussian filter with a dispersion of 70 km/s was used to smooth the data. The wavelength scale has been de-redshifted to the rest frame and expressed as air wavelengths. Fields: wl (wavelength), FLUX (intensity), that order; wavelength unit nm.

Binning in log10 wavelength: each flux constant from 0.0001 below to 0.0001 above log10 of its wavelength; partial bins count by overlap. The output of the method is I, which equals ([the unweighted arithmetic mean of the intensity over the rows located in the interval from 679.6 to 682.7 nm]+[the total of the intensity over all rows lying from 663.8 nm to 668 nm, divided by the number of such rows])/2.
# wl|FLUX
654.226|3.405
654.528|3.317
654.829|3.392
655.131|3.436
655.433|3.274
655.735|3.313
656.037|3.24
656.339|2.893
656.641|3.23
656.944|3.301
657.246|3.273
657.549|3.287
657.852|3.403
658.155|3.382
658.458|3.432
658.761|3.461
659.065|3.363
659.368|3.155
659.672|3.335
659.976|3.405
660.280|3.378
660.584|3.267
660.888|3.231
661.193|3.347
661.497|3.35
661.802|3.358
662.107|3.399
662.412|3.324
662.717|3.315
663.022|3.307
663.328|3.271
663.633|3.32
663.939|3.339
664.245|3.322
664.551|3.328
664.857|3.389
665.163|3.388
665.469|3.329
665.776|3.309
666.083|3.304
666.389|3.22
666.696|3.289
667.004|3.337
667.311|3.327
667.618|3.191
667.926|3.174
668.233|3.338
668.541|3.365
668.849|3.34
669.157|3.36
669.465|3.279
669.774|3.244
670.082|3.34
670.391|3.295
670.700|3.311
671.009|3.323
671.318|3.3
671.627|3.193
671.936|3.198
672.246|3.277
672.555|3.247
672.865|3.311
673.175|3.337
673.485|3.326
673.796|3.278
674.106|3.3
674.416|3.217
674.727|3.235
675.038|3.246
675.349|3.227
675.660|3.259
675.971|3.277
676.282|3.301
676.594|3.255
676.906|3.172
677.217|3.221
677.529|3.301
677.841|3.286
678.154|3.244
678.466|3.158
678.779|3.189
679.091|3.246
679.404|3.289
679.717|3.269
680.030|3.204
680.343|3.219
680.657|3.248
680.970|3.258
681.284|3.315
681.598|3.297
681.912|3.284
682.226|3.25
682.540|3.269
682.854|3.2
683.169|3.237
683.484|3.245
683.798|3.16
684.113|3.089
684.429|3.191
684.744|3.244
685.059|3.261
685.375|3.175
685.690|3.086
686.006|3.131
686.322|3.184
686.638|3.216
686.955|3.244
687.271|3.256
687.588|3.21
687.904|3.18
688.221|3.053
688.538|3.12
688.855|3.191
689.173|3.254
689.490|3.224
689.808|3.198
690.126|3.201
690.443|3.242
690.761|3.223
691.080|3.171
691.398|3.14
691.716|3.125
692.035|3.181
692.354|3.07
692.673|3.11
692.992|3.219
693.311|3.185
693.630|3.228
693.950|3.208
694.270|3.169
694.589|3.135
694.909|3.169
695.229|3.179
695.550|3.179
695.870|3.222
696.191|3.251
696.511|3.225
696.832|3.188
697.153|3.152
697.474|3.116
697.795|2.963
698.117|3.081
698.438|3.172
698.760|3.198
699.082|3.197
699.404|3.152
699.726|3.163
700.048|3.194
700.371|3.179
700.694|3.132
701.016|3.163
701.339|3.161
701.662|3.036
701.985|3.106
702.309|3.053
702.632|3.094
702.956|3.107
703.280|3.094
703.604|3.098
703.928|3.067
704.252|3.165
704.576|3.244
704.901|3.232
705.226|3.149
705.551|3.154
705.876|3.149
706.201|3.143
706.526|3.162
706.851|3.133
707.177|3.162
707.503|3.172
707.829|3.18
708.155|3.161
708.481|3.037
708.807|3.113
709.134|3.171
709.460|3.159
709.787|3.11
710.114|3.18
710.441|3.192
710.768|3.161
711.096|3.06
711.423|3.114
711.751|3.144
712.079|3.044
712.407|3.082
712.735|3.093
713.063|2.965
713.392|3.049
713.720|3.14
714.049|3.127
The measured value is 3.28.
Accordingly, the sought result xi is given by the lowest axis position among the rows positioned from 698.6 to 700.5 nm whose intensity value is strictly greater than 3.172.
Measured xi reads 698.760 nm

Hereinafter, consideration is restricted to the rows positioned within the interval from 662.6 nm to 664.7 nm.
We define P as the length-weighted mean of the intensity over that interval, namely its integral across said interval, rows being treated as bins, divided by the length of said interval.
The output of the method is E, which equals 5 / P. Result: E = 1.51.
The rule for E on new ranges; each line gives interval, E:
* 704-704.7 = 1.57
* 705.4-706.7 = 1.59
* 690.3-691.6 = 1.57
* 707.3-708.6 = 1.59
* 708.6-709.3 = 1.59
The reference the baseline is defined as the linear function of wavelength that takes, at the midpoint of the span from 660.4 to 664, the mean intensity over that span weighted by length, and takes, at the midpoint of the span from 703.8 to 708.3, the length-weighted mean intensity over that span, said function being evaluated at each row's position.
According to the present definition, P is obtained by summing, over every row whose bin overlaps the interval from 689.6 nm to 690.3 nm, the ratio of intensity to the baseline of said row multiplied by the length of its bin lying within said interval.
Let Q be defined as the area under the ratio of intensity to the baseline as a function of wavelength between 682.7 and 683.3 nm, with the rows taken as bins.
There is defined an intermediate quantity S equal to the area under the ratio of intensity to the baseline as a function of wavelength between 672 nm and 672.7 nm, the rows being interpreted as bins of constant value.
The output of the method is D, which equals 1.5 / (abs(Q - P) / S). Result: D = 10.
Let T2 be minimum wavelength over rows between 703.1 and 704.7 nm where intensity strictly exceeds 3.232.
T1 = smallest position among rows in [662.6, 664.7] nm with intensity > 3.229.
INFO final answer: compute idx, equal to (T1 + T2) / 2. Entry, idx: 683.65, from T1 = 662.717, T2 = 704.576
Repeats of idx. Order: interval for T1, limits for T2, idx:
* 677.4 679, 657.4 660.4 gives 667.54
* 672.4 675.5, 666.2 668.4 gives 669.63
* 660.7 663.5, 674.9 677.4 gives 667.96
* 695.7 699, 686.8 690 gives 691.57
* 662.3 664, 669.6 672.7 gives 666.09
